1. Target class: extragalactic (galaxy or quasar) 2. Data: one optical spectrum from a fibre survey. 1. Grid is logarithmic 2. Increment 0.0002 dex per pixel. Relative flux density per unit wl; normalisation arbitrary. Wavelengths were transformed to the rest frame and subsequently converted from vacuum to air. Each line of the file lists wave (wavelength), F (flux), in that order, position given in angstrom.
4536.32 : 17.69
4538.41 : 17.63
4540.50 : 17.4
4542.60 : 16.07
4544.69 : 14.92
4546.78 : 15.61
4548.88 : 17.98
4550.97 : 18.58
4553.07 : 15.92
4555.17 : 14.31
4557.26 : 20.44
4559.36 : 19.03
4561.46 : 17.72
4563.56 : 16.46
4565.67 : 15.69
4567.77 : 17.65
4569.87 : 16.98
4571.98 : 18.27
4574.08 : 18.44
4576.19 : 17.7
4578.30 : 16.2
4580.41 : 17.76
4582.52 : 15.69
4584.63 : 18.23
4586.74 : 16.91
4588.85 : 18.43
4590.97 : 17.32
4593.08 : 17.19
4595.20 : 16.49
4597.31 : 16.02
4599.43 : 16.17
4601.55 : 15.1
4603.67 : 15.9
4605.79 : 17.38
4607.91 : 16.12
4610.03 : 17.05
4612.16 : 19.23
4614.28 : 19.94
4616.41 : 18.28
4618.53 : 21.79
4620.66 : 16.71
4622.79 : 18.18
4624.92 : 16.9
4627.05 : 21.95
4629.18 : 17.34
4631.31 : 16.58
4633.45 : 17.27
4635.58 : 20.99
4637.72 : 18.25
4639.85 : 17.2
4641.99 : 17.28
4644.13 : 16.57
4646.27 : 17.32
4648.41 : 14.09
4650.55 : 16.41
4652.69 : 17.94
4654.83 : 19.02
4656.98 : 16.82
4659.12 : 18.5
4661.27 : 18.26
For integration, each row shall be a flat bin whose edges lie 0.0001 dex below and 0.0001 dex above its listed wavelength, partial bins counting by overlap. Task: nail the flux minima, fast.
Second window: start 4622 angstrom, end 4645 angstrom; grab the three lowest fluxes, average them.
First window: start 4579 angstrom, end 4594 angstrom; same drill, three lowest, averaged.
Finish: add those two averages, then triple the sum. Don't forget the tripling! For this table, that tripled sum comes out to 99.8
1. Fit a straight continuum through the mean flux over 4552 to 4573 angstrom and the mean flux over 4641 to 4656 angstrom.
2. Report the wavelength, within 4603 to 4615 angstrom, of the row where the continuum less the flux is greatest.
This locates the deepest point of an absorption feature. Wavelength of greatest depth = 4603.67 angstrom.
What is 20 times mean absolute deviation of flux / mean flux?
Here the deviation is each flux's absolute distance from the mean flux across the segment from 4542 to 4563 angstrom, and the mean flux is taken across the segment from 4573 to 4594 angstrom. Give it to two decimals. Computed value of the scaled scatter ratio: 1.95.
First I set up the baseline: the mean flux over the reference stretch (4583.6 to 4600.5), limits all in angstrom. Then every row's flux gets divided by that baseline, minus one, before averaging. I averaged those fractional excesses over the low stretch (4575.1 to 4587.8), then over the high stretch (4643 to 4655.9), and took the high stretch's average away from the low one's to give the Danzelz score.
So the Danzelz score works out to 0.011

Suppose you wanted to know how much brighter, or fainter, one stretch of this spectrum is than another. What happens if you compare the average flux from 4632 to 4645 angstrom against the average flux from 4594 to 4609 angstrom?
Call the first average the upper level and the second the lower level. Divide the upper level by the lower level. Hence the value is 1.11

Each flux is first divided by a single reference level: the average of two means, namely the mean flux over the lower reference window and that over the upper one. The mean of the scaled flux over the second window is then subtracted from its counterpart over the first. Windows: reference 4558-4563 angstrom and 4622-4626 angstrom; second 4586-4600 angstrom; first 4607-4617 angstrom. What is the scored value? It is 0.066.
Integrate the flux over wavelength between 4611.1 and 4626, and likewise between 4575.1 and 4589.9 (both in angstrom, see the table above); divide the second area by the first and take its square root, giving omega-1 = 0.957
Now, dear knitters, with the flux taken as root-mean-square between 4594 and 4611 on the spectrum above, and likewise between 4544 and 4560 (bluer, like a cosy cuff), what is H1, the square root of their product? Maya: 16.75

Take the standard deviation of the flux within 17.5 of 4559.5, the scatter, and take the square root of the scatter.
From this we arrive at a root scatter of 1.3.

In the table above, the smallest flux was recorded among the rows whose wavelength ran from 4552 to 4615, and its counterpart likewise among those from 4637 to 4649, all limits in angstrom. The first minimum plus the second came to 28.4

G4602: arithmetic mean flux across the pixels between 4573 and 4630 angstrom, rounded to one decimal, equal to 17.6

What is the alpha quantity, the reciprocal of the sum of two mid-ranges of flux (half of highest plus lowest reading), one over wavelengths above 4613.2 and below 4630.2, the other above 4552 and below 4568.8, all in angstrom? 0.0272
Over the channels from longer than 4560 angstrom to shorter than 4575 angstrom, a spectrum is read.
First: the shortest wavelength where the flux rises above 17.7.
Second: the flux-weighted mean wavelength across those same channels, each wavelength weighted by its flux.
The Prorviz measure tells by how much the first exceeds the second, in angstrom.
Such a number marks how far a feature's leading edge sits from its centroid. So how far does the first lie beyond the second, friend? -6.4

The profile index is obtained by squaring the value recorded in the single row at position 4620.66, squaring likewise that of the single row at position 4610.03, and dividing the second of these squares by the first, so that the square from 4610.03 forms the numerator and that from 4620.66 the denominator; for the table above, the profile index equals 1.04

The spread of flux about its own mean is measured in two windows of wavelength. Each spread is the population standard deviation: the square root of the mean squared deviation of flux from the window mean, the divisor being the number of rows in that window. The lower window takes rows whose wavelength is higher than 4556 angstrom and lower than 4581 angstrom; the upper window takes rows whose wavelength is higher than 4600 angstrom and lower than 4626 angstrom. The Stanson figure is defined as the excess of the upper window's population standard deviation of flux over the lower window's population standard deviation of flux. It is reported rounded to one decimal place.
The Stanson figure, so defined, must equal 0.6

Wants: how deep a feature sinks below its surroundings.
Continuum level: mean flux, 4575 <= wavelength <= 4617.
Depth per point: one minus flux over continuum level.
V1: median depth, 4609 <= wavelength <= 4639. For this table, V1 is -0.062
